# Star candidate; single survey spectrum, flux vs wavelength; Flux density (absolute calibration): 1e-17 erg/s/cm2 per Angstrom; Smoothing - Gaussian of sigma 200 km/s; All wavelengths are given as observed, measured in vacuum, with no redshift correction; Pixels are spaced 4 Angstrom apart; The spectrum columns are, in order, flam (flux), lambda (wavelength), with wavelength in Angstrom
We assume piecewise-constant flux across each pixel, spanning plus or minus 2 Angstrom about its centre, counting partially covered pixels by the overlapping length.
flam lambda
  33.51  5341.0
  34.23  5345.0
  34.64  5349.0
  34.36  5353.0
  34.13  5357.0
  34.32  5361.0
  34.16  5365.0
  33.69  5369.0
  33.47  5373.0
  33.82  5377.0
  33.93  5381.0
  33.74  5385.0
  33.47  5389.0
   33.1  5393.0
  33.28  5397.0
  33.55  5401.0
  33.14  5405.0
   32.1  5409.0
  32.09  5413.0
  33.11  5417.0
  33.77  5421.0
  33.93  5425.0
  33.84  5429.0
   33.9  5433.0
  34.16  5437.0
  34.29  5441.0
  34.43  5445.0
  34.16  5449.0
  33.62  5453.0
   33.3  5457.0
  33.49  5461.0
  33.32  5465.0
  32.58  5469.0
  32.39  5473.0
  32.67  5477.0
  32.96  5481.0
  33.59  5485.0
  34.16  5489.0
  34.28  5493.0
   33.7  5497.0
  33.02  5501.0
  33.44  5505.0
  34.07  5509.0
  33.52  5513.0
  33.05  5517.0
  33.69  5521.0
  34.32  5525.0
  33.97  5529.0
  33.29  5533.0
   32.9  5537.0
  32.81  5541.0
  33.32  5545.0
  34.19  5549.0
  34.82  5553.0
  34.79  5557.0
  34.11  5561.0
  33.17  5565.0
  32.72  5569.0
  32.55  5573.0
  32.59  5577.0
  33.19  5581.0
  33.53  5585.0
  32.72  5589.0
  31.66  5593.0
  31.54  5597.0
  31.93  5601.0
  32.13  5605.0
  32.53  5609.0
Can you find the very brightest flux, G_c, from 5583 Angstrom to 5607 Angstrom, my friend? 33.53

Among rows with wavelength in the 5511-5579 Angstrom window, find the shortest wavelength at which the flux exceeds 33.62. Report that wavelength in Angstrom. 5521.0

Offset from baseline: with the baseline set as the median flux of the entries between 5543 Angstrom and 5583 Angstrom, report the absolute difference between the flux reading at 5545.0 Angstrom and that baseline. 0.1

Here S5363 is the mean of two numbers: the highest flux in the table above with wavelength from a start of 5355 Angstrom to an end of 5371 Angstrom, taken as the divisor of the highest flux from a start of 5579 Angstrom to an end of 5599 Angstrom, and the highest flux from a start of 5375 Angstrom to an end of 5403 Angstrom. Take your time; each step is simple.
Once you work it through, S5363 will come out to 17.5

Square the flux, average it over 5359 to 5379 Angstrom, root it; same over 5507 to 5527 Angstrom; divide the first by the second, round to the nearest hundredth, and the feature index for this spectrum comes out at 1.00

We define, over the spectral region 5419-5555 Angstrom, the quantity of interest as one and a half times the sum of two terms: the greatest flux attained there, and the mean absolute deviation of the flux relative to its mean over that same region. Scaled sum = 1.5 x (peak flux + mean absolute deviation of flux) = 53.0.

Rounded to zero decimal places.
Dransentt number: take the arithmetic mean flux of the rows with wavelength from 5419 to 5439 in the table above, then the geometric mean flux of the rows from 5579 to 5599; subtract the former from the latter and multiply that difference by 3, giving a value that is -4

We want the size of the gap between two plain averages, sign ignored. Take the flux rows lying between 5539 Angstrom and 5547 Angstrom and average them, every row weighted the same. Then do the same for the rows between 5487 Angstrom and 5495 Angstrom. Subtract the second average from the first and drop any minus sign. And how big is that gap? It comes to 1.2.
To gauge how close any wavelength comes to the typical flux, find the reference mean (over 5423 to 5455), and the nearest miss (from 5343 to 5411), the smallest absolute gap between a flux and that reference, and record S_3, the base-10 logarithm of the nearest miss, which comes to -1.05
